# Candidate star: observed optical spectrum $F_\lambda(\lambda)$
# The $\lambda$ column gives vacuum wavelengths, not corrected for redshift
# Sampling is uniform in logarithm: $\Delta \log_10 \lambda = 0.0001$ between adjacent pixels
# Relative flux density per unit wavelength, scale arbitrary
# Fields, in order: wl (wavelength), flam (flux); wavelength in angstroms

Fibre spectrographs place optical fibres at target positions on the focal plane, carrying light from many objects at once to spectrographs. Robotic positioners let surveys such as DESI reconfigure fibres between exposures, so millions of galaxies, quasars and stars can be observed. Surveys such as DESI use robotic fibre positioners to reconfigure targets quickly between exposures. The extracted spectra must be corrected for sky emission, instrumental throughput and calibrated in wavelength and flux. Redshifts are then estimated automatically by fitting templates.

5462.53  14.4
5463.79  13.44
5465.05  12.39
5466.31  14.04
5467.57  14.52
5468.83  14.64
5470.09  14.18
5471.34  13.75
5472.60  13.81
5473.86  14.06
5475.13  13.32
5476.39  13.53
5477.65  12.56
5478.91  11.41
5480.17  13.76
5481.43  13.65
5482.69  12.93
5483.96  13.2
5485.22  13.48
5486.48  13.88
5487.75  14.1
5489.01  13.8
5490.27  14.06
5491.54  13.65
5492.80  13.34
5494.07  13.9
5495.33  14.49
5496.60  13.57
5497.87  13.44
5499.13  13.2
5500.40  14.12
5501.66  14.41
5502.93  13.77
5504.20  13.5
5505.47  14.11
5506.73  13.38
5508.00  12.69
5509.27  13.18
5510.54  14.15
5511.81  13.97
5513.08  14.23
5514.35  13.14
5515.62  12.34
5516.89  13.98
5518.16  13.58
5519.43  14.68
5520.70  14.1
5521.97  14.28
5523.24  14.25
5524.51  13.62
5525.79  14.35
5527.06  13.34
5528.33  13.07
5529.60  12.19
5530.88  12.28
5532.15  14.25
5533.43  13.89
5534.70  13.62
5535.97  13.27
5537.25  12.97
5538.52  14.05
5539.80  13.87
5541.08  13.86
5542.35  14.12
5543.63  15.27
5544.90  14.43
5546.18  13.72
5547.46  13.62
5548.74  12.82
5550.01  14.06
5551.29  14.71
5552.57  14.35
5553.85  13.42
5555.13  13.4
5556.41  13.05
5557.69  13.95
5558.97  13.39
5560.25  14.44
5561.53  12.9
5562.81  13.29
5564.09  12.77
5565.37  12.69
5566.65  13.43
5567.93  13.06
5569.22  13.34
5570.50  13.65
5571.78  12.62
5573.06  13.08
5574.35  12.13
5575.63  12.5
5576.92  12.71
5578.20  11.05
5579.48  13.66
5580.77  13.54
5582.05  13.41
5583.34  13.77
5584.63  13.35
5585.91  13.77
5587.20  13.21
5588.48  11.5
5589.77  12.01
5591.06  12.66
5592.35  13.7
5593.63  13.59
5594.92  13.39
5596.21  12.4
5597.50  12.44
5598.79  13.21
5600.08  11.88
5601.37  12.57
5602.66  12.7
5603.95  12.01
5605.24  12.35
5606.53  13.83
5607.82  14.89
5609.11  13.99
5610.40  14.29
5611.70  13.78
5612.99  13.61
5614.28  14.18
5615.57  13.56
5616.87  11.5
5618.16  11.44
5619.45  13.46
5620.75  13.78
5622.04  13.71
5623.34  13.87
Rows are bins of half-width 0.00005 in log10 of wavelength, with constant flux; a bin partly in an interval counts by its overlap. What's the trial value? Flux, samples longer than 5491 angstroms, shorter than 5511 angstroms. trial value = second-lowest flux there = 13.18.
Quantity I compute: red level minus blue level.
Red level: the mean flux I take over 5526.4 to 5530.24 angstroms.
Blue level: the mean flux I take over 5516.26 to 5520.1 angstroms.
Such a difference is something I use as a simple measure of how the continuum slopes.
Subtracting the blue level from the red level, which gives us -1.2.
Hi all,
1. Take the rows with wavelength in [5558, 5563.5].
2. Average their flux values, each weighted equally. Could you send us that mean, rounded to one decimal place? 13.5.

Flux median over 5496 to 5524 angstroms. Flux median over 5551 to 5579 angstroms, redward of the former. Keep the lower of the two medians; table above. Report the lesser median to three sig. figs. 13.2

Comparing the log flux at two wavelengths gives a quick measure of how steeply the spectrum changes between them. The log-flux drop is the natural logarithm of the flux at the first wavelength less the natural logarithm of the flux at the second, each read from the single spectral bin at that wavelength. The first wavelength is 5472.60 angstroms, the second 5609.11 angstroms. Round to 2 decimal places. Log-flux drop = -0.01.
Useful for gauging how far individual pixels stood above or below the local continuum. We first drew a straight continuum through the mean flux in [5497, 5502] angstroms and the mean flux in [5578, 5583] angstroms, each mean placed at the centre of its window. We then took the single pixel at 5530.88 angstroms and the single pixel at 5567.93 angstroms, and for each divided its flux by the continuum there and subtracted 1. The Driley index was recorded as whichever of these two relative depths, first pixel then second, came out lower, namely -0.09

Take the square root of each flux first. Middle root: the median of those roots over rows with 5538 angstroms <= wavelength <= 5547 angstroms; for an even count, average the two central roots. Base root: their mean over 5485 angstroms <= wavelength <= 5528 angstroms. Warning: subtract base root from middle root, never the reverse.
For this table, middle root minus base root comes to 0.039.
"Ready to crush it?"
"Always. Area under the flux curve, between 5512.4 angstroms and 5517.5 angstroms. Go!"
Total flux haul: 68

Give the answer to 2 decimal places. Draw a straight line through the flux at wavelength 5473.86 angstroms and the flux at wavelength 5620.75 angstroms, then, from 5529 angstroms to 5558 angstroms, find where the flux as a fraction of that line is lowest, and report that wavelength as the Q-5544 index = 5529.60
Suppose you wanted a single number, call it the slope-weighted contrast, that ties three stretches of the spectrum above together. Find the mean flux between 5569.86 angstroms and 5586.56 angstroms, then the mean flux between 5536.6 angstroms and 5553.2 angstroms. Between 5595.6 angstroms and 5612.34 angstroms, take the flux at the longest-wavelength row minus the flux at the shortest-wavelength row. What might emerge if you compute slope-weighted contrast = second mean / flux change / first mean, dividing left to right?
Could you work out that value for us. 0.78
